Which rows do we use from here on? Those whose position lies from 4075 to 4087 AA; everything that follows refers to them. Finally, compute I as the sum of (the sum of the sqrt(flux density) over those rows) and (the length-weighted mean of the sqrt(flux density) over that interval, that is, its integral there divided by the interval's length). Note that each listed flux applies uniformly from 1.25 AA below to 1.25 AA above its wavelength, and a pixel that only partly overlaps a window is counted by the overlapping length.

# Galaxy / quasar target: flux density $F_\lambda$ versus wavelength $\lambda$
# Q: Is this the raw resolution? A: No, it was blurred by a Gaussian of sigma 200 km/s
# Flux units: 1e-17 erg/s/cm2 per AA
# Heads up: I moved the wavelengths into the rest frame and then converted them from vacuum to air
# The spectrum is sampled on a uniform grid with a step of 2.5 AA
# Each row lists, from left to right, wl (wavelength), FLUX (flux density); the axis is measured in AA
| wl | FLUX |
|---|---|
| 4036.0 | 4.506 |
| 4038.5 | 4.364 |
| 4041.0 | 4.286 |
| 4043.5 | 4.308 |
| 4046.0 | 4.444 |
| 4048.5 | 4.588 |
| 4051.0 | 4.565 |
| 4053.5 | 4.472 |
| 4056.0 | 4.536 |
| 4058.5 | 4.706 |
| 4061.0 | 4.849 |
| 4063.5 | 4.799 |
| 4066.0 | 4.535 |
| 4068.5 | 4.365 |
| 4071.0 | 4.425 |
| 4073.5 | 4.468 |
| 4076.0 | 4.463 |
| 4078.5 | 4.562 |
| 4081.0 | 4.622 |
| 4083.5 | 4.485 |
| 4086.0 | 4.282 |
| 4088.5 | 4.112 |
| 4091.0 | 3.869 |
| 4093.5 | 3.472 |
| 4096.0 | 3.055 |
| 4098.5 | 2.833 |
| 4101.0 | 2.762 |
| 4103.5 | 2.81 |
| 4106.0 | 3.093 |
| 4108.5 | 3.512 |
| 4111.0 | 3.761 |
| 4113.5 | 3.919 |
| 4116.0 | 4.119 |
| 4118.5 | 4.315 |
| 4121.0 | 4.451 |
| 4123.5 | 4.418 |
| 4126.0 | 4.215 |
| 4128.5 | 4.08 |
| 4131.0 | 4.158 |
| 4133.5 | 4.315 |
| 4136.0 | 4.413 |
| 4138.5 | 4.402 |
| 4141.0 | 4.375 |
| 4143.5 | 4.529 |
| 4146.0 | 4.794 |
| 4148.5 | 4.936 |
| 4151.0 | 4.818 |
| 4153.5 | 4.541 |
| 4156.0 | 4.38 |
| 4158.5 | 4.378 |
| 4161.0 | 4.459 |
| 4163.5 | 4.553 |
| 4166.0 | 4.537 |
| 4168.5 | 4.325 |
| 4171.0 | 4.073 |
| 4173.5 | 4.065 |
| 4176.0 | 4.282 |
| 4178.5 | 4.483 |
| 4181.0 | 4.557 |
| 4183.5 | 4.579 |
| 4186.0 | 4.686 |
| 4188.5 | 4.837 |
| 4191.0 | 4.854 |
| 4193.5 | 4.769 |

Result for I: 12.7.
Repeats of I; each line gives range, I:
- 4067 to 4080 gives 12.7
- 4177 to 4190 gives 12.9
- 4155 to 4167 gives 12.7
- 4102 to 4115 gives 11.1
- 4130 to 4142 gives 12.5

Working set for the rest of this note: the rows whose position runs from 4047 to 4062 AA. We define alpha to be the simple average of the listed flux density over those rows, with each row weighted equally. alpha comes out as 4.62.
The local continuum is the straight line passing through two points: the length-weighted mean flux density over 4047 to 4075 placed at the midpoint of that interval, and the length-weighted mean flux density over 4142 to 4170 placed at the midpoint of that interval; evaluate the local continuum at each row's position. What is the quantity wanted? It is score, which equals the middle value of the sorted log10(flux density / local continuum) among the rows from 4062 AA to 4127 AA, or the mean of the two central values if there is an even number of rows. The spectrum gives -0.031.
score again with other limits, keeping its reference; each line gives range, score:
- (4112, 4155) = -0.016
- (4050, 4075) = -0.003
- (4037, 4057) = -0.011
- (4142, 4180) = -0.007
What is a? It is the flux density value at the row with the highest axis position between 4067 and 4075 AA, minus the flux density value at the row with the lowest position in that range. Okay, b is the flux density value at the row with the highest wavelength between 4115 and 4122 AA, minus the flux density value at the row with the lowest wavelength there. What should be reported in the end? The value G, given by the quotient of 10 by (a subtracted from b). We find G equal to 44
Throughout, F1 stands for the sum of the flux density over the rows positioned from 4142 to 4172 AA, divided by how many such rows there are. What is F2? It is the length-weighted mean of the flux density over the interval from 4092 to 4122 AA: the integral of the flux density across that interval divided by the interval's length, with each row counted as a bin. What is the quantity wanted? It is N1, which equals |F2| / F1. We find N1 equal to 0.77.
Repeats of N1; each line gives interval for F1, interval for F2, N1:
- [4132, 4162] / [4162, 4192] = 0.99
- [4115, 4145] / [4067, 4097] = 0.97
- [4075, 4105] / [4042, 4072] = 1.20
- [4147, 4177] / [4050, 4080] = 1.03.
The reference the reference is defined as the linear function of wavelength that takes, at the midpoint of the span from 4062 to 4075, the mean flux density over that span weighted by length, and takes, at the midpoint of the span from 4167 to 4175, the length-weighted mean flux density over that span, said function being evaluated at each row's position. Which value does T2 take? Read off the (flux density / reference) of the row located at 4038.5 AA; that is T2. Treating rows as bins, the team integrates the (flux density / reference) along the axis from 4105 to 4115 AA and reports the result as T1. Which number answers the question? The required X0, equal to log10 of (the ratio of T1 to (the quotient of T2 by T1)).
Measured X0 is 1.85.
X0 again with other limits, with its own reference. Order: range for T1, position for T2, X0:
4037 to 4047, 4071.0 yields 1.96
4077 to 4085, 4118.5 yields 1.82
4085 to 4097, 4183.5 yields 1.97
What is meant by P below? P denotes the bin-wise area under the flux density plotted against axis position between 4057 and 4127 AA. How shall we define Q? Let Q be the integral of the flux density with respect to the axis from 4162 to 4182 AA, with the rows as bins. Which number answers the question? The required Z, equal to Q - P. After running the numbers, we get -196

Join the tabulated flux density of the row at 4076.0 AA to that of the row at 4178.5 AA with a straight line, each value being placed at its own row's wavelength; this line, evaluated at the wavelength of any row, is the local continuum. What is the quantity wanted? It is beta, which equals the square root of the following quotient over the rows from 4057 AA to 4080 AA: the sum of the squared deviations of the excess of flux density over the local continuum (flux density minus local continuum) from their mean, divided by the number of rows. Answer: 0.162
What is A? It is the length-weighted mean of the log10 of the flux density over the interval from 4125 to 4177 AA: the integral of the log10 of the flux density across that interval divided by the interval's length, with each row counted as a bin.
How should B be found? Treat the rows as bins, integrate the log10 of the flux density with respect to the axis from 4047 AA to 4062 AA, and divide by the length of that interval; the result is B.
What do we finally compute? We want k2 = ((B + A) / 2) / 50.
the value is 0.0131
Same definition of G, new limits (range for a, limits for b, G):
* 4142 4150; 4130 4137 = -66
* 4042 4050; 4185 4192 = -89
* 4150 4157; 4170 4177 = 15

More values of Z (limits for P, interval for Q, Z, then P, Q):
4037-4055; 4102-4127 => 16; 80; 96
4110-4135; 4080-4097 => -37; 105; 68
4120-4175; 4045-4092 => -32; 243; 211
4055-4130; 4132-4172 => -125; 305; 180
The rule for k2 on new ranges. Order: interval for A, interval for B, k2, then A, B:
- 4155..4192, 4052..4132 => 0.0125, 0.650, 0.61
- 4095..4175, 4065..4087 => 0.0126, 0.609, 0.65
